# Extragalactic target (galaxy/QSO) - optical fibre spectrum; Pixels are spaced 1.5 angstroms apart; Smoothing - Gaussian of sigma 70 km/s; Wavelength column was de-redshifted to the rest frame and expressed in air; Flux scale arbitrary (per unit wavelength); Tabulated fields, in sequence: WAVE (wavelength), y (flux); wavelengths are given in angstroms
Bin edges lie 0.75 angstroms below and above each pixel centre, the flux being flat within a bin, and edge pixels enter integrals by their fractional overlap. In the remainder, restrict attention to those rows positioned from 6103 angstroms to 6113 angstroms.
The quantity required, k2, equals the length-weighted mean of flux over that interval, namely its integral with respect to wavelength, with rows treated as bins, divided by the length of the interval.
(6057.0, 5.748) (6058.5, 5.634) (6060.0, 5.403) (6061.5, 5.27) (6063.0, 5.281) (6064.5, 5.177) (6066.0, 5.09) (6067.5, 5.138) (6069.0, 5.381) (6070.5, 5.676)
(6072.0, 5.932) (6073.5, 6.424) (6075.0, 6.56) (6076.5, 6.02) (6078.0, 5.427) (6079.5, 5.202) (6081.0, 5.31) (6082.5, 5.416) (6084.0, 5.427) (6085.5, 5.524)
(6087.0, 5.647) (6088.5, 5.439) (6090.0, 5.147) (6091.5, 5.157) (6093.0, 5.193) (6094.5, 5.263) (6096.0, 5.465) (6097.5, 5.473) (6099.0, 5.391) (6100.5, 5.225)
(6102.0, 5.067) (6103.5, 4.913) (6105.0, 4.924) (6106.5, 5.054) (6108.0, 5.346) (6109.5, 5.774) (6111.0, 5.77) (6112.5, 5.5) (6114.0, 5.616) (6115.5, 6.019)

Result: 5.33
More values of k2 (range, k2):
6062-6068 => 5.18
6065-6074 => 5.57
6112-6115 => 5.60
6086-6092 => 5.36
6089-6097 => 5.26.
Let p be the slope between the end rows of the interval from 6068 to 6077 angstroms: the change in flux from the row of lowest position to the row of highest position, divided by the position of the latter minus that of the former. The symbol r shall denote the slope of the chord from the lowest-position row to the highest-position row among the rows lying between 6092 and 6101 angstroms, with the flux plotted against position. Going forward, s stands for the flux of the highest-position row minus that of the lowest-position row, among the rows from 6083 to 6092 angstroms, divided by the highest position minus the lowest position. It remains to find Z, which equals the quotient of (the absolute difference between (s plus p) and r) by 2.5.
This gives 0.02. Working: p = 0.09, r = 0.00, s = -0.04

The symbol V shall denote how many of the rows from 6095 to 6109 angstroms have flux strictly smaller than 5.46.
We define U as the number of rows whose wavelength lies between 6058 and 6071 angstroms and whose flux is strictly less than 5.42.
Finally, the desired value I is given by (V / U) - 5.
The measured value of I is -4.00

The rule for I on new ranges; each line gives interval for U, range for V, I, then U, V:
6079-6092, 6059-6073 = -3.60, 5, 7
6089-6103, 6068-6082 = -4.43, 7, 4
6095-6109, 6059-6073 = -4.00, 7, 7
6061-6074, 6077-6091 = -3.83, 6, 7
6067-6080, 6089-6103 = -2.67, 3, 7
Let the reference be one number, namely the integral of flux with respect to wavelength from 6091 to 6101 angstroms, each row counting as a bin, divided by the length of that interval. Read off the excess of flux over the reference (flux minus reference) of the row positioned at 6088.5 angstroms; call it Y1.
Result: 0.12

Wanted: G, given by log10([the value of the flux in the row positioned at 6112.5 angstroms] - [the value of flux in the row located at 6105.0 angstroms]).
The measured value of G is -0.2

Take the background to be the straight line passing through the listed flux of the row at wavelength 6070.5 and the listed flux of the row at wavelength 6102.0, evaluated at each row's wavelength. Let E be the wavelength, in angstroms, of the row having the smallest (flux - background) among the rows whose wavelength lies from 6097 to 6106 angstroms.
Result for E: 6103.5 angstroms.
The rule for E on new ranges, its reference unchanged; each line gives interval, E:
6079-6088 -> 6079.5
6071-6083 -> 6079.5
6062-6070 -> 6066.0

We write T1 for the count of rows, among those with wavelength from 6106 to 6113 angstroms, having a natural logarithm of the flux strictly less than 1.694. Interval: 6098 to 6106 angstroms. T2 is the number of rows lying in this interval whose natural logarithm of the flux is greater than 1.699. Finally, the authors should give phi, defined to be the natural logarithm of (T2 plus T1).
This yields 0.7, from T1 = 2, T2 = 0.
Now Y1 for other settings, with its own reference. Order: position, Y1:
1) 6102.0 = -0.25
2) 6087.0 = 0.33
